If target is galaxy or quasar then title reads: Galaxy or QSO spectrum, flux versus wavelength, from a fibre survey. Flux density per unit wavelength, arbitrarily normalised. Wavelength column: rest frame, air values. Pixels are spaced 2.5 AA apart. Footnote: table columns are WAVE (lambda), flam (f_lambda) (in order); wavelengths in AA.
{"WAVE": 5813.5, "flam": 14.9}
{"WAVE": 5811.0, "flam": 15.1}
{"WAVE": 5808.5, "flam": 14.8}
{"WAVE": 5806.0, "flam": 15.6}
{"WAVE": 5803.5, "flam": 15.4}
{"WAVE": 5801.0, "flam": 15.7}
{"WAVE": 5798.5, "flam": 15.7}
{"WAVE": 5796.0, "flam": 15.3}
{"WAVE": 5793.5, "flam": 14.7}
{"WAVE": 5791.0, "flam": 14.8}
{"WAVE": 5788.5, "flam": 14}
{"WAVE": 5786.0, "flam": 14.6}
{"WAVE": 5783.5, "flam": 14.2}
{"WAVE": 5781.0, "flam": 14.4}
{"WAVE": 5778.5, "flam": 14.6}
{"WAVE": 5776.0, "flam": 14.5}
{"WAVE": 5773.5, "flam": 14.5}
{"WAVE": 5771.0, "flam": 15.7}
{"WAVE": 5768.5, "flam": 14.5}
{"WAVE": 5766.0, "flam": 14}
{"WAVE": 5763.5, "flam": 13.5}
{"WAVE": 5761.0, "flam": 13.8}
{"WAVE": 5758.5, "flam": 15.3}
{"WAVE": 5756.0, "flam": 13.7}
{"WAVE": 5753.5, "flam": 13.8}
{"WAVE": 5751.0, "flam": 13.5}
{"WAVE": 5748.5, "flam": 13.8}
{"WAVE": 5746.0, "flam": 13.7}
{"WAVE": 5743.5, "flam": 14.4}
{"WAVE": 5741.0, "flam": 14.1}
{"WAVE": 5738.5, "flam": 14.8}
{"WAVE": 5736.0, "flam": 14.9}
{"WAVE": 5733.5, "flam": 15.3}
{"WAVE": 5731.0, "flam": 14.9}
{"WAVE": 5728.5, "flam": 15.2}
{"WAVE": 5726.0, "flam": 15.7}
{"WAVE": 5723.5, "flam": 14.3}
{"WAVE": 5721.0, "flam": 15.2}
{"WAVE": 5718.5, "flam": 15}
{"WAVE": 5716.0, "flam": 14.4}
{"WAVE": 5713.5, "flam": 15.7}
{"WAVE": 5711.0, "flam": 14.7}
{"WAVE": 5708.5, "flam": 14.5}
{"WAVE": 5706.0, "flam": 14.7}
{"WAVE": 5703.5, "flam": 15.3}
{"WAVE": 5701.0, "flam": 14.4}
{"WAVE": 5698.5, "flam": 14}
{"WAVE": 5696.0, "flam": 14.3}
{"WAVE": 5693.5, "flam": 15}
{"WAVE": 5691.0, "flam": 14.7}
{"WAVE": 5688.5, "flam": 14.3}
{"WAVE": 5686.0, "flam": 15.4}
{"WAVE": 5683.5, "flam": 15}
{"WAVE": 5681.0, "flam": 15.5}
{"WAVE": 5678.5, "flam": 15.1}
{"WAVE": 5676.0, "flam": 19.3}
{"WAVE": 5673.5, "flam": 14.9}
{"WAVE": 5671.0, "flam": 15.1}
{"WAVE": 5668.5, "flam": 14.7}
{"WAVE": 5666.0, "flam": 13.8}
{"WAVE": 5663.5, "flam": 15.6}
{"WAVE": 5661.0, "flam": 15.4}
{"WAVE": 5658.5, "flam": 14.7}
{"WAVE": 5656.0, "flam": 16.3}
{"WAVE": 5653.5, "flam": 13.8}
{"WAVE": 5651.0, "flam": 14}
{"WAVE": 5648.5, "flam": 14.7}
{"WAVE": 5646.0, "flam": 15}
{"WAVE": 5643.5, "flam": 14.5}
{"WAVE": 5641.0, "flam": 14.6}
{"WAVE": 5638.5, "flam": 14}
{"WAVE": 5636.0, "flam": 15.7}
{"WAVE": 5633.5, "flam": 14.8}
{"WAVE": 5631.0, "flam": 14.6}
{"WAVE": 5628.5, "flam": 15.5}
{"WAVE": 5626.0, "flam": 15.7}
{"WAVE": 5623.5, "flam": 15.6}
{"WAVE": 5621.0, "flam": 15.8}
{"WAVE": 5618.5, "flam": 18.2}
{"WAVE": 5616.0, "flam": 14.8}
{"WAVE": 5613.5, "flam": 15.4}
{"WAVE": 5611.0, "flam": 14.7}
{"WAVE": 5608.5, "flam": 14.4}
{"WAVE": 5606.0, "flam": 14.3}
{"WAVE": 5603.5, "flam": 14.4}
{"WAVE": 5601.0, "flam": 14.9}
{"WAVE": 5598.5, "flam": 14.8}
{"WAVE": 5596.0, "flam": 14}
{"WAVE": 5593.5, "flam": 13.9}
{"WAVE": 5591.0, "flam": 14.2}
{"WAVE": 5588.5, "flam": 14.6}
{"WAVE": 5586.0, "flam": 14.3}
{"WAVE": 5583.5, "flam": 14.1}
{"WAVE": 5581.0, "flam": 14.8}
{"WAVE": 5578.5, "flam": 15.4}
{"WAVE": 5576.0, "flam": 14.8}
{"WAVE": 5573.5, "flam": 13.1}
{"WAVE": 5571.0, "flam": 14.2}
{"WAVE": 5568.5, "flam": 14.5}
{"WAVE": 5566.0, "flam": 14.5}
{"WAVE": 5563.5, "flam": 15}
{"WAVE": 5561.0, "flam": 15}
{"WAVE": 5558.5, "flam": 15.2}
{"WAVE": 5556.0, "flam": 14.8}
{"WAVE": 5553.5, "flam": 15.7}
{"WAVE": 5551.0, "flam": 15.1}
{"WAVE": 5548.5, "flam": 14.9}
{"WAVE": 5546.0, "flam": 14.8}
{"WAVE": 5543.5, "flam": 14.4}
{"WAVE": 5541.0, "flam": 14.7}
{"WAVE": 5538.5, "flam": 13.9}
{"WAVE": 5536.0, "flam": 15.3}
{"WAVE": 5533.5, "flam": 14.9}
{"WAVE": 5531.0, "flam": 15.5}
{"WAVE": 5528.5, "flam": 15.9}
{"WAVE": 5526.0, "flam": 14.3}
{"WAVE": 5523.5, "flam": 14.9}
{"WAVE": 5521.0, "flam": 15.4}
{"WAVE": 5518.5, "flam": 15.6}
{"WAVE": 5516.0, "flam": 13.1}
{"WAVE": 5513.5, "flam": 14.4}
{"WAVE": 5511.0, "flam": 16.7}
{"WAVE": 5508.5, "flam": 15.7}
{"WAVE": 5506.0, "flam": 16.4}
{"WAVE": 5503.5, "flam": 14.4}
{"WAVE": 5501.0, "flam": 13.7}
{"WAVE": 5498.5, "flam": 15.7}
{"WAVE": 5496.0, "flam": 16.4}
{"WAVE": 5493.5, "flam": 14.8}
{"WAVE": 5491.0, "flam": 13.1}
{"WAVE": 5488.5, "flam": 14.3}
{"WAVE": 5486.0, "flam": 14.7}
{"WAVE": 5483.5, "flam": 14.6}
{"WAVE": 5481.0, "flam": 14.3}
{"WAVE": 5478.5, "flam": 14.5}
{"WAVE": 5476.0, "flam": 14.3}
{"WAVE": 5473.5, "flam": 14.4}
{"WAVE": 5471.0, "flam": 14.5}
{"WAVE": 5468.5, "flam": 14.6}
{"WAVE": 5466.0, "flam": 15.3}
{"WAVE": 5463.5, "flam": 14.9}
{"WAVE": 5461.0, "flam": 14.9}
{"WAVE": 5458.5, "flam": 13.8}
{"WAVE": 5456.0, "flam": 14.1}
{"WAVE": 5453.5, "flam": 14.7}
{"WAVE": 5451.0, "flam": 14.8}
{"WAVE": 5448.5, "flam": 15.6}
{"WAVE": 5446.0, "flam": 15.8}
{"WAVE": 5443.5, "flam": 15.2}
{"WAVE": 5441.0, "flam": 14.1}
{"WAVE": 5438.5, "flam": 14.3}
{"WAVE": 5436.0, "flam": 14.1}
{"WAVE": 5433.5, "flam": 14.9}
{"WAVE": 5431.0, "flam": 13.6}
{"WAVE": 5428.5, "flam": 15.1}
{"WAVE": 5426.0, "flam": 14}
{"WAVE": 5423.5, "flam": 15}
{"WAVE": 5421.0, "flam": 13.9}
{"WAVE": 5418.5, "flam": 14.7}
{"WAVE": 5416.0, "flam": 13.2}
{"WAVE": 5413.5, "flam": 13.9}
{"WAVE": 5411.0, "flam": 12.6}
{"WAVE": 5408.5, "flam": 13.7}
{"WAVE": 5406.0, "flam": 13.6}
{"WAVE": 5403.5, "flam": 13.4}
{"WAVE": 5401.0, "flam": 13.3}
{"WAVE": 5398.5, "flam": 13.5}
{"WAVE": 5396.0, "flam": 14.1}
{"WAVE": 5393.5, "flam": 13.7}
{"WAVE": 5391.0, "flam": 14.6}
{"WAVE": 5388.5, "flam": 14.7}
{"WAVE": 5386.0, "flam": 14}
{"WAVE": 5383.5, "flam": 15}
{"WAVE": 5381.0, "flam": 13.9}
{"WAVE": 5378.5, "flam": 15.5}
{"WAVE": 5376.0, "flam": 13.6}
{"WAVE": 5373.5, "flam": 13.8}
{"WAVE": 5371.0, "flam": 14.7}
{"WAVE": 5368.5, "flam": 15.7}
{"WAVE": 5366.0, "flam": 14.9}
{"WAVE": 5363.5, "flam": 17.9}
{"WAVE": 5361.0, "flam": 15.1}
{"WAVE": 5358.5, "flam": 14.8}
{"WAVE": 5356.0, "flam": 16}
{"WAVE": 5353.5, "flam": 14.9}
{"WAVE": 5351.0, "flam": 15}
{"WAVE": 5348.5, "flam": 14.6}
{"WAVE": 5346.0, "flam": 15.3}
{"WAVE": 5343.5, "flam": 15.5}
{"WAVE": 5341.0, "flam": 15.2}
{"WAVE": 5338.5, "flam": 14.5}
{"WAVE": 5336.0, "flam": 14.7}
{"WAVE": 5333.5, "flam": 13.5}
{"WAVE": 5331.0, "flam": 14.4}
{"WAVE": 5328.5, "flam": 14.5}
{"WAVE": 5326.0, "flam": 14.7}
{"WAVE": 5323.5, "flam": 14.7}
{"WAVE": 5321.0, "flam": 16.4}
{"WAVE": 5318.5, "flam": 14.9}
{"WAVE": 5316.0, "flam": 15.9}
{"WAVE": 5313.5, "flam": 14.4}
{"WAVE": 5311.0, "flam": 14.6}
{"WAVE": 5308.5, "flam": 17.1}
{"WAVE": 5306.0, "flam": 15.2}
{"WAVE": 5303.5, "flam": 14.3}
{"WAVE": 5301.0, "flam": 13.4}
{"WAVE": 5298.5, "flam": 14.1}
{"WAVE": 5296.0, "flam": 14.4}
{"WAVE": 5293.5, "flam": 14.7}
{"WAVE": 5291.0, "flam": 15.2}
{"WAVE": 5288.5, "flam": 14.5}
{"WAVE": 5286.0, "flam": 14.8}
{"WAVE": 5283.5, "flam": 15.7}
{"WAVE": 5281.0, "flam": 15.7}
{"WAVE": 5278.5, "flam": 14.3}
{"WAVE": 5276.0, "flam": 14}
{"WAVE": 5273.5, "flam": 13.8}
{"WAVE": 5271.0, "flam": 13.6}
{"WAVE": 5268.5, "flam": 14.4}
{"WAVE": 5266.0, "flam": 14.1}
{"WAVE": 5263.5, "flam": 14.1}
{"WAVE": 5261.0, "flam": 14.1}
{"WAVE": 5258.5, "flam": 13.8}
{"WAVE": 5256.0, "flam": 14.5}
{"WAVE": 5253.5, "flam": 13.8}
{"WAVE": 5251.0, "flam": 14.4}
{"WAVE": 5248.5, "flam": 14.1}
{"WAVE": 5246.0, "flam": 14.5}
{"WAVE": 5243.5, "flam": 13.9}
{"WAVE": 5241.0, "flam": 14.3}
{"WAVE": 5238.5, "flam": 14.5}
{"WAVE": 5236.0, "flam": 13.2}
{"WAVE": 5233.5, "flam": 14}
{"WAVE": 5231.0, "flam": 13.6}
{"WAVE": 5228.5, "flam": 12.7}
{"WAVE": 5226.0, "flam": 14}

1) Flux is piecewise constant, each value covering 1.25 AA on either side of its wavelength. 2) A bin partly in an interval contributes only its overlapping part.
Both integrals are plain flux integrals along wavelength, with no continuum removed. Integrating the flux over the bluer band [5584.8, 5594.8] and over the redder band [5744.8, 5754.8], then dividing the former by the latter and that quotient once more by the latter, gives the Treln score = 0.0076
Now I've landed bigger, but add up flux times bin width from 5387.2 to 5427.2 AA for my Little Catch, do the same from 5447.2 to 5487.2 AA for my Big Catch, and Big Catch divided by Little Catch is 1.05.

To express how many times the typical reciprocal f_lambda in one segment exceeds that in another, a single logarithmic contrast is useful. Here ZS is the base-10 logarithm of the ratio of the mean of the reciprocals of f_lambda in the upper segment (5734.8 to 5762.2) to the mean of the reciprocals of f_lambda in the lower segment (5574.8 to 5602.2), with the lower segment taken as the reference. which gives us 0.011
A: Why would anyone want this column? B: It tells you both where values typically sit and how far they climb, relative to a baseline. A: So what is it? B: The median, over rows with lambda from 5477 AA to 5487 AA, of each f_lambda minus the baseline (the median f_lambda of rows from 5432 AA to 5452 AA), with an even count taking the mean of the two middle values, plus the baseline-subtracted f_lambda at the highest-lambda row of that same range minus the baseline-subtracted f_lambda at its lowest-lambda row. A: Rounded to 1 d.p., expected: -0.1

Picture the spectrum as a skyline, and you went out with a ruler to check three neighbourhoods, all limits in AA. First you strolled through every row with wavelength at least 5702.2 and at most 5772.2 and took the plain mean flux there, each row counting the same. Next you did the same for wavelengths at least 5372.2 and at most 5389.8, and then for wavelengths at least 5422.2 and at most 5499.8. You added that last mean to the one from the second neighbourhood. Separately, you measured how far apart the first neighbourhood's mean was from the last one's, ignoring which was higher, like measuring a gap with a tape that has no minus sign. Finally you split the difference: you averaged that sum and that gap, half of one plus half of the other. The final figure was 14.5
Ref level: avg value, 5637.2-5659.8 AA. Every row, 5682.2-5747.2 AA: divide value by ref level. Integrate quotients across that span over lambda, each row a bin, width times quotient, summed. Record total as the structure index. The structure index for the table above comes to 65.6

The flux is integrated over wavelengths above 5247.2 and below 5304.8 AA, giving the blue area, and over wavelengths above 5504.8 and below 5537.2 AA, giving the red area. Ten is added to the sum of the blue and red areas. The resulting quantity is 1330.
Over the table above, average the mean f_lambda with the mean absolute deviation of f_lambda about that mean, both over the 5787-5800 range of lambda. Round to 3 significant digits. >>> 7.69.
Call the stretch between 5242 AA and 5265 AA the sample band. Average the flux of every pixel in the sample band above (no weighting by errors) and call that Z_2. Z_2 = 14.1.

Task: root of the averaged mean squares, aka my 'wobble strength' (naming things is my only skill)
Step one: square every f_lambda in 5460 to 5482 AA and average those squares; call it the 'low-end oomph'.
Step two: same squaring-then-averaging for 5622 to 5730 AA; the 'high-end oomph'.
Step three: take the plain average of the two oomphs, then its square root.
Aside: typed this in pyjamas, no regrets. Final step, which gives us 14.83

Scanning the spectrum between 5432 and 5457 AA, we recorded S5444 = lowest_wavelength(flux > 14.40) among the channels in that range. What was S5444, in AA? 5433.5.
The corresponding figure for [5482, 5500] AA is 5483.5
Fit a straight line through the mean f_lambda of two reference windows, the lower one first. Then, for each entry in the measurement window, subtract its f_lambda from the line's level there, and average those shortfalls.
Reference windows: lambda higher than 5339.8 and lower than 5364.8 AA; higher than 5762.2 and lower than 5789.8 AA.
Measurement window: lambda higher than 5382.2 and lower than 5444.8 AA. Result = 1.2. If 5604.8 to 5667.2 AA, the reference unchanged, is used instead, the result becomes -0.3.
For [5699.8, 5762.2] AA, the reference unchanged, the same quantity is -0.1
